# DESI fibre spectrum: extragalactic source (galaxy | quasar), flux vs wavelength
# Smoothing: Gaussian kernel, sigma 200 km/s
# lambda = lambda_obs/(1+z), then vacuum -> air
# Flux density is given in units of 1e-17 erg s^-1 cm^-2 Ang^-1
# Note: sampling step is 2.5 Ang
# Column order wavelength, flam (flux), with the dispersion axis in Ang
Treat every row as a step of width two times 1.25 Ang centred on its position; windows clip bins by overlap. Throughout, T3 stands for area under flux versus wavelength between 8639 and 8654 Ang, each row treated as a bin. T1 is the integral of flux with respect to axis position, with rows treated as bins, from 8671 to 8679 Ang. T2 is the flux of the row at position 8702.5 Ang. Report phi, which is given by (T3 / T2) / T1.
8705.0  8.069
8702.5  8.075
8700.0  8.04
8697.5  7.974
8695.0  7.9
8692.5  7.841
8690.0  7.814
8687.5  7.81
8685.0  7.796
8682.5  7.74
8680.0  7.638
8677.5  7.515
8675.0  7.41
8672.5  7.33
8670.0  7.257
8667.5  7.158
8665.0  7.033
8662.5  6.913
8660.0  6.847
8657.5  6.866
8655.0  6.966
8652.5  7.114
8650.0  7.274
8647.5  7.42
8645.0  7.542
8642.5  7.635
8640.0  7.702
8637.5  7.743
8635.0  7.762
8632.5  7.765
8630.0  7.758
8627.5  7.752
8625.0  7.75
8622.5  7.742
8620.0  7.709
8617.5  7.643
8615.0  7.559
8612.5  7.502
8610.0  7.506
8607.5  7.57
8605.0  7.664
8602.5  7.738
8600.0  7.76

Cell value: 0.23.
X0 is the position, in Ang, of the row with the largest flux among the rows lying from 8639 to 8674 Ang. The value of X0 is 8640.0 Ang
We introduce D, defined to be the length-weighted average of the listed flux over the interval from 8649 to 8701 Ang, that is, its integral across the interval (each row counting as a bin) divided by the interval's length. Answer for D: 7.4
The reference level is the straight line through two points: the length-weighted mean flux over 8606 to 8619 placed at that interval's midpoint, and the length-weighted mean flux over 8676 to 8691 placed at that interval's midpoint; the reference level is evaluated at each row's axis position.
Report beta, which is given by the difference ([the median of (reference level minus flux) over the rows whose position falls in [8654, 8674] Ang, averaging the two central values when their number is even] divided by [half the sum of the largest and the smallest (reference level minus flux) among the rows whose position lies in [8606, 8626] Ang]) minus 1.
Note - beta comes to -13.8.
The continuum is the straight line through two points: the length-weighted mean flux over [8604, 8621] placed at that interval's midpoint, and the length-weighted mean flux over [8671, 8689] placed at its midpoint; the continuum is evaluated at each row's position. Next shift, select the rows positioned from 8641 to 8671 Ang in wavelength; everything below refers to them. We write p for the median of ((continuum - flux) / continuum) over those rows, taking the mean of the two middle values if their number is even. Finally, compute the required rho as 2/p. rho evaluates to 33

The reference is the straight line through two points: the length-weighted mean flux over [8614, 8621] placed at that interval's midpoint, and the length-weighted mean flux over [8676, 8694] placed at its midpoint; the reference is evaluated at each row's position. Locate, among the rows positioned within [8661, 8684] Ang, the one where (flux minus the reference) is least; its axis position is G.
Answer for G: 8662.5 Ang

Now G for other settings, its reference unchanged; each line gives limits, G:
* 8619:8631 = 8620.0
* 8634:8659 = 8657.5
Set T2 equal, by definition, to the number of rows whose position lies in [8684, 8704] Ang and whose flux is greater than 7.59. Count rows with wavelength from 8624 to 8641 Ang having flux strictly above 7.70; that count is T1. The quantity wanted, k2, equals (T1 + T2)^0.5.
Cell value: 3.9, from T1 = 7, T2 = 8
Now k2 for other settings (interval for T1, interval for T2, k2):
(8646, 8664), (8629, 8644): 2.4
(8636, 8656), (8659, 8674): 1.4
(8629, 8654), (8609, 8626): 3.0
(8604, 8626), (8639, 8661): 2.2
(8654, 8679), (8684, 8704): 2.8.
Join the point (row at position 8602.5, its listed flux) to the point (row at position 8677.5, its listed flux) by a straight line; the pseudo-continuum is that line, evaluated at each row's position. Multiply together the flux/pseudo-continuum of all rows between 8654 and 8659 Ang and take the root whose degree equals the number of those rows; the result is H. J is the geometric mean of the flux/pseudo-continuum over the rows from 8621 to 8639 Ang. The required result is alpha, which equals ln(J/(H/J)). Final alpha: 0.12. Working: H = 0.913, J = 1.01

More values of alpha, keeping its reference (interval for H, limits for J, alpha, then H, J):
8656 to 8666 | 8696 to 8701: 0.23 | 0.914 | 1.07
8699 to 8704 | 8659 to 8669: -0.24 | 1.082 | 0.92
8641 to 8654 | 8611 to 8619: -0.01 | 0.972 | 0.98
